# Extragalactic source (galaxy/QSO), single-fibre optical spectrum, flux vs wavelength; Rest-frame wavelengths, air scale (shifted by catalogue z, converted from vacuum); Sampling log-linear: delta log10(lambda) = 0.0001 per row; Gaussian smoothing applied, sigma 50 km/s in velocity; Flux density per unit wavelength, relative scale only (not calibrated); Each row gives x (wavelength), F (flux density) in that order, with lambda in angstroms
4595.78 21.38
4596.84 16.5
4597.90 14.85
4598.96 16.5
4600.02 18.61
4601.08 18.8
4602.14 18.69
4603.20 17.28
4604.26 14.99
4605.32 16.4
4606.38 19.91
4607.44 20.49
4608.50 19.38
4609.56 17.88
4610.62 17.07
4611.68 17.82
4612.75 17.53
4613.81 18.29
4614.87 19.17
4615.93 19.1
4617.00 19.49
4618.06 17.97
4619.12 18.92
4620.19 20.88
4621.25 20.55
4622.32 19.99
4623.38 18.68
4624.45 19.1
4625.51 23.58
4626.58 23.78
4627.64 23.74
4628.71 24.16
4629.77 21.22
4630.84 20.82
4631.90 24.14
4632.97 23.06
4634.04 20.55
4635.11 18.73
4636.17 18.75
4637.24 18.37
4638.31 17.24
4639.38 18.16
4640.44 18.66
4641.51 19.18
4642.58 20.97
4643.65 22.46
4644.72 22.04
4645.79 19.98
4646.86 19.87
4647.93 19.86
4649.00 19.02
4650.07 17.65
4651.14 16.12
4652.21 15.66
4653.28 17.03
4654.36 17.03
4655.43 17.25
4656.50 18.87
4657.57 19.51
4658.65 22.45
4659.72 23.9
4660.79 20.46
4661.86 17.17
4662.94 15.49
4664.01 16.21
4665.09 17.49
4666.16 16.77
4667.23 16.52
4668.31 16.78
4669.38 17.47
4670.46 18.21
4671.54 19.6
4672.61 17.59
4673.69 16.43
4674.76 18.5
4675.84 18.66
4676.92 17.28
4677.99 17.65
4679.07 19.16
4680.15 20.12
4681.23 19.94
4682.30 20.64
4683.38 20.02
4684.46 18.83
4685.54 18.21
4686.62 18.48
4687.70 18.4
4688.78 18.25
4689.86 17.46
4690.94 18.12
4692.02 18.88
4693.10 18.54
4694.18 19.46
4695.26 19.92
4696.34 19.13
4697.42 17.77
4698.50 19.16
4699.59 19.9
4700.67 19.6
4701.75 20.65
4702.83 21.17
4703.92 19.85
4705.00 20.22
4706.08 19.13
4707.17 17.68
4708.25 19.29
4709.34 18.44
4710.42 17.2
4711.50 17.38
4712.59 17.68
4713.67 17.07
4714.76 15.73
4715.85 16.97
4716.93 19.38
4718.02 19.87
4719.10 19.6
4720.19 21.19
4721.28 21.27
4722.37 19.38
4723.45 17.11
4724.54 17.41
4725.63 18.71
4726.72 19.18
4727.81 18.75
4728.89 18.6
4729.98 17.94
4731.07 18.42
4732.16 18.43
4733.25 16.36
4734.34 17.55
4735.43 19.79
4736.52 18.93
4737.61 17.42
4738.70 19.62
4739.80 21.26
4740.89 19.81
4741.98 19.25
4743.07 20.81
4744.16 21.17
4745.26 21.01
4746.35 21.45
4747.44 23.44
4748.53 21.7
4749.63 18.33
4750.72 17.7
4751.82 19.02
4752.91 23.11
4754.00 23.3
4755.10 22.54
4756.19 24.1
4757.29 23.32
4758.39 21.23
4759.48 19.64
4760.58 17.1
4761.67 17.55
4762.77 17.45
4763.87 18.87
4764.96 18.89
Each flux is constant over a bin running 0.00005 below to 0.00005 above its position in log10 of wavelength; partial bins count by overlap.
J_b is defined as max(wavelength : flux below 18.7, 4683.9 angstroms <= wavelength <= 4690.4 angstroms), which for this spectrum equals 4689.86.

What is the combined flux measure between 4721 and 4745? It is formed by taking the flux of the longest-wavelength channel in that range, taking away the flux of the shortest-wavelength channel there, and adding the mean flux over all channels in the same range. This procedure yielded 18.9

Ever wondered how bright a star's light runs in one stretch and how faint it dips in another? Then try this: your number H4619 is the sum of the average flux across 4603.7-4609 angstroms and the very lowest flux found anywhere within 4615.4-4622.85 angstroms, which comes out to 36.2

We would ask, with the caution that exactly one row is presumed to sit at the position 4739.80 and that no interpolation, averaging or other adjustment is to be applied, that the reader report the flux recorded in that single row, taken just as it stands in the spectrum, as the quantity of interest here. 21.26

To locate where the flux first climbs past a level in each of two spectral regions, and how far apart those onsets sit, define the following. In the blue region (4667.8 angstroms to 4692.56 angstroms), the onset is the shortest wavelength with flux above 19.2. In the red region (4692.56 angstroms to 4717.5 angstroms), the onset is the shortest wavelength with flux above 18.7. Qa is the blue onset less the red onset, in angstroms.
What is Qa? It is -22.6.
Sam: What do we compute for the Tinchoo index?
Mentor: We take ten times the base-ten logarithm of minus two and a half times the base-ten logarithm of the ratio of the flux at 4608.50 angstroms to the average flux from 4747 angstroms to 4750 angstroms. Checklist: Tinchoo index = -10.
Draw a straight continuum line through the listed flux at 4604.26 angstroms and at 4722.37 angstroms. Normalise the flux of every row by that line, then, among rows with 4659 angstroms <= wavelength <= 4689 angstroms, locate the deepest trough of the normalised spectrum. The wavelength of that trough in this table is 4662.94 angstroms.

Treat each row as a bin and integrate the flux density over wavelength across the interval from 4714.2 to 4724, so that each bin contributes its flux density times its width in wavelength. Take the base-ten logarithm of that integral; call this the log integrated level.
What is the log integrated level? 2.27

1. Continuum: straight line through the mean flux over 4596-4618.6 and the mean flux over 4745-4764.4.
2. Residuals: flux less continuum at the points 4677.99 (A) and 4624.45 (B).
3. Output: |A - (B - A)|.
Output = 4.0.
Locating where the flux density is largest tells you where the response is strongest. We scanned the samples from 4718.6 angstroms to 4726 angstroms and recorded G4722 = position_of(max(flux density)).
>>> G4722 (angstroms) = 4721.28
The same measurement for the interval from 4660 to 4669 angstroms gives 4660.79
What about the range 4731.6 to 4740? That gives 4739.80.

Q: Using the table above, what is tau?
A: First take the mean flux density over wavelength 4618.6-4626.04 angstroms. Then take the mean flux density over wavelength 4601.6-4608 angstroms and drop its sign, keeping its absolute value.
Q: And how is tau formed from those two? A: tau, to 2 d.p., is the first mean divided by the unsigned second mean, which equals 1.13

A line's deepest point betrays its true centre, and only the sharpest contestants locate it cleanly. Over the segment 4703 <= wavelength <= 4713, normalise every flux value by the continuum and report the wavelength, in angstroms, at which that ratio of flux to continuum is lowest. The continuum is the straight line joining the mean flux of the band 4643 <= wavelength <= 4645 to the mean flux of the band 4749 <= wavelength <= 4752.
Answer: 4710.42 angstroms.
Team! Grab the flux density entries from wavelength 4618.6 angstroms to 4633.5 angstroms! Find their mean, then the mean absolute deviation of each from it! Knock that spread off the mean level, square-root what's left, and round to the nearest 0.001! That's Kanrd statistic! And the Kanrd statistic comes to 4.449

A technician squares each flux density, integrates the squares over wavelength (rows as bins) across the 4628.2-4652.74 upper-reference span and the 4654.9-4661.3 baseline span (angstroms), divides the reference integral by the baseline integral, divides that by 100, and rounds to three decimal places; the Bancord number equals 0.036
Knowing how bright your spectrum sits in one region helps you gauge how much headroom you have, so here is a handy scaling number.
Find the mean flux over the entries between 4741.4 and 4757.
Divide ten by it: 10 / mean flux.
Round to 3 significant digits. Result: 0.471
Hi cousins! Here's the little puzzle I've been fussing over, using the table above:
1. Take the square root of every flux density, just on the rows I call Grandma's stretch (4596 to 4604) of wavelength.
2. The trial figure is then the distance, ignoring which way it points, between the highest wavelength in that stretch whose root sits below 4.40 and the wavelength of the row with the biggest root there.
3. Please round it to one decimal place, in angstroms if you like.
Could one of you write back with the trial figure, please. 2.1 angstroms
